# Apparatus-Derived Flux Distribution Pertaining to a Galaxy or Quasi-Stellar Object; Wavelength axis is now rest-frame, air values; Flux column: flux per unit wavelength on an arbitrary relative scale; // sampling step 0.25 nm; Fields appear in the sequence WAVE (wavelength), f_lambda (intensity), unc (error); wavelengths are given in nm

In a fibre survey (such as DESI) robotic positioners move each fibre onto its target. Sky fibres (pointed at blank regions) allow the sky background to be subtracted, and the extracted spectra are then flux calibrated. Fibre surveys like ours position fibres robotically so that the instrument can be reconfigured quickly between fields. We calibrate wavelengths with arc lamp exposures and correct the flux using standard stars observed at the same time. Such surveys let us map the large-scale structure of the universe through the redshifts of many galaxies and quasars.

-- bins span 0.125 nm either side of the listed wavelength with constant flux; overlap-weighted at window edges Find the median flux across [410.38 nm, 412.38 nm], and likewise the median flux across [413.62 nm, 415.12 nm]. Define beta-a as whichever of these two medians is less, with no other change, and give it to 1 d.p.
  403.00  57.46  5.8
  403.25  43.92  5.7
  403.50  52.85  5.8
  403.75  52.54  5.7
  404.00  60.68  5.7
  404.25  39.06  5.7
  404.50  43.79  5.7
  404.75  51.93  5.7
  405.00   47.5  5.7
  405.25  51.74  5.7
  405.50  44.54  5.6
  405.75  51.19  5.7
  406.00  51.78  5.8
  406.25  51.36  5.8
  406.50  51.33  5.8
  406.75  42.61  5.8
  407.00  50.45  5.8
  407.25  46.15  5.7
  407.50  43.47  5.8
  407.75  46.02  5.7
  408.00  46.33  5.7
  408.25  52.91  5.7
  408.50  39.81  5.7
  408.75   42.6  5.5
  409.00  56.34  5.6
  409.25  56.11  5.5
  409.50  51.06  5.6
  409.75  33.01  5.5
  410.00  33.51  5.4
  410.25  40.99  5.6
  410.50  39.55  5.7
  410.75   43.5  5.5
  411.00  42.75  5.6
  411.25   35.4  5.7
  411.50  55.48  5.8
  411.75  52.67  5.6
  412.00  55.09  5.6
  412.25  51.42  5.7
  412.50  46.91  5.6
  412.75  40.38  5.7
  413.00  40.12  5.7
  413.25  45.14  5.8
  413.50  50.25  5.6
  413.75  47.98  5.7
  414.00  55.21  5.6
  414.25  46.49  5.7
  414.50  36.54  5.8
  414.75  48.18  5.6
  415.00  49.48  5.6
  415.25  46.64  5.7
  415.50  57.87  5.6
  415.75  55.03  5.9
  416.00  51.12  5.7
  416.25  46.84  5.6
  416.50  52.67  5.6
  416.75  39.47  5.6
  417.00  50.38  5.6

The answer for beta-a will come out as 47.5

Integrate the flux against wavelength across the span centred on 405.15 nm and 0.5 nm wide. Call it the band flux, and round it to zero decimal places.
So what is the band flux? 25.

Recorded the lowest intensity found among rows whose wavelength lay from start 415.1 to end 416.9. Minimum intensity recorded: 39.47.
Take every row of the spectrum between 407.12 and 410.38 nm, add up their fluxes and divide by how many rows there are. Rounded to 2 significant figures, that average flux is 45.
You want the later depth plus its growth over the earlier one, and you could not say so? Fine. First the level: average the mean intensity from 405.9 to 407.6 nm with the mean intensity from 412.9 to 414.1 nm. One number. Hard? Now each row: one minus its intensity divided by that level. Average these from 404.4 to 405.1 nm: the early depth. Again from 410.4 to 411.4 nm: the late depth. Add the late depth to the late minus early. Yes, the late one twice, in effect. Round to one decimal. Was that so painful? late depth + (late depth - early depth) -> 0.3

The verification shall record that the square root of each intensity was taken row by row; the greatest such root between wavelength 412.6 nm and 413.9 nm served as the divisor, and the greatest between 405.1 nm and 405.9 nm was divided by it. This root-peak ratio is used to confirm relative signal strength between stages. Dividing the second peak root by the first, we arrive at 1.01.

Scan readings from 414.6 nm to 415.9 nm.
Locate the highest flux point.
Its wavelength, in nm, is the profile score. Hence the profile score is 415.50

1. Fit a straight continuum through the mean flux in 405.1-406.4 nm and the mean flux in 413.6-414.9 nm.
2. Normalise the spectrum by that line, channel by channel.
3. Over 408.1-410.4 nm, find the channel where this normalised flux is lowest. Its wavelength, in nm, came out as 409.75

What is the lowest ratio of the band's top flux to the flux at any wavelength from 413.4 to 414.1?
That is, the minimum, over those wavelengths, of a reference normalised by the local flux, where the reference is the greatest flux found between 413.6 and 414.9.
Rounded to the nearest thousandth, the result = 1.000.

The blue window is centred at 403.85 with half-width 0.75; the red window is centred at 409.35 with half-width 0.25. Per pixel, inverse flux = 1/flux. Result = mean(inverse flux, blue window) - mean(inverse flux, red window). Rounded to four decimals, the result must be 0.0022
